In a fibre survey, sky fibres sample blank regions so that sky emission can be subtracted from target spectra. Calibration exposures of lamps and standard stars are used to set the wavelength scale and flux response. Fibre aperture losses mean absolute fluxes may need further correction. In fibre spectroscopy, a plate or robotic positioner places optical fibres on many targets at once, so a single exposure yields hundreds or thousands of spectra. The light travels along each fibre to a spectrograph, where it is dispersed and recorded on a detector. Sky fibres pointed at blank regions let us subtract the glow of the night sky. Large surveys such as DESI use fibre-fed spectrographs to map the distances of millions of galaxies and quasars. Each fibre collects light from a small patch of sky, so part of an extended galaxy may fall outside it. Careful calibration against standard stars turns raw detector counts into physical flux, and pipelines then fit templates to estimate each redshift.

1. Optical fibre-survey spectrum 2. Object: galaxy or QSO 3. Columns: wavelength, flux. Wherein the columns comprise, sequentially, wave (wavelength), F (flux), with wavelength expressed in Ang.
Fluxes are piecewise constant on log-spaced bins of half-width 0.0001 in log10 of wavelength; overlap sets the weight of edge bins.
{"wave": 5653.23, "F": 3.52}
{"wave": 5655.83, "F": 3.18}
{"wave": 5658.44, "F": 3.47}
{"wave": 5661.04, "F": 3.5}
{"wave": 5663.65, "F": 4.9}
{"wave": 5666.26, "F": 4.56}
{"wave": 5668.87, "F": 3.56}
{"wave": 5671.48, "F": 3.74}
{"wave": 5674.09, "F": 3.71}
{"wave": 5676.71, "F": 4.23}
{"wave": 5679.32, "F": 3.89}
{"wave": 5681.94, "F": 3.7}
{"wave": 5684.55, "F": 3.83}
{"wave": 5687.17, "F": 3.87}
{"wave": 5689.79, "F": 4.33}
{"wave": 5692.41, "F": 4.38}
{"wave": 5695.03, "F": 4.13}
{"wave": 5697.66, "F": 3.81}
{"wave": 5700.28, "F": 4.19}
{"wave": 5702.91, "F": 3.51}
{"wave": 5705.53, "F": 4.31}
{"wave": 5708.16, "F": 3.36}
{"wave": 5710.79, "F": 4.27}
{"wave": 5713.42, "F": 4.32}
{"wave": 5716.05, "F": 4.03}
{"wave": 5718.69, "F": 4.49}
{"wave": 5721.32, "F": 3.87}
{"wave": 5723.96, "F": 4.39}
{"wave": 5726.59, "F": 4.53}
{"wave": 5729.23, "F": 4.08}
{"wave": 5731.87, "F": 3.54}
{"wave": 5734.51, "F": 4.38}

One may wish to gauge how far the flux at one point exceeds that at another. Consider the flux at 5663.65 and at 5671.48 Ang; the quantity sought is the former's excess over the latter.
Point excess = 1.2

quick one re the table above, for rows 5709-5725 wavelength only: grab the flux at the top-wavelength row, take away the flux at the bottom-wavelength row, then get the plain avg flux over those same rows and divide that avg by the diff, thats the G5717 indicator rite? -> 35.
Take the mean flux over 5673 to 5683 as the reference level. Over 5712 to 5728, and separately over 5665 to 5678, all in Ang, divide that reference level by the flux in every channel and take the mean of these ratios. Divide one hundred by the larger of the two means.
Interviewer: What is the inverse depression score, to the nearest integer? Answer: 101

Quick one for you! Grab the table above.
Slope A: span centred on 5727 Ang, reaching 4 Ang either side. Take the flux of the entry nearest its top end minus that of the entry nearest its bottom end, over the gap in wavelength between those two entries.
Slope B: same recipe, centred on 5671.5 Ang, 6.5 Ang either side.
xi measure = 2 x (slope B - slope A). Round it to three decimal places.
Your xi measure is 0.054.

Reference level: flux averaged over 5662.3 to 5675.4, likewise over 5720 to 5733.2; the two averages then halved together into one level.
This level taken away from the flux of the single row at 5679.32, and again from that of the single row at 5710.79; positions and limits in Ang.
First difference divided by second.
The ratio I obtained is -1.1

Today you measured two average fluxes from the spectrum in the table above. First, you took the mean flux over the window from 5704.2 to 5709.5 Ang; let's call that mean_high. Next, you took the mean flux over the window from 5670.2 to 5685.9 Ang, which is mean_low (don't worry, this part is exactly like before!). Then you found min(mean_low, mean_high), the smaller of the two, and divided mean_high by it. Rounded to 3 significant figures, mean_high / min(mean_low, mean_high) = 1.00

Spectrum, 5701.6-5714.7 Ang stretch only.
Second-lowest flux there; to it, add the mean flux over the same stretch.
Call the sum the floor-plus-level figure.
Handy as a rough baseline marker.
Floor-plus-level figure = 7.5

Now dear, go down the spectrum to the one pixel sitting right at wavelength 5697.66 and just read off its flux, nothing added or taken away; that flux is 3.81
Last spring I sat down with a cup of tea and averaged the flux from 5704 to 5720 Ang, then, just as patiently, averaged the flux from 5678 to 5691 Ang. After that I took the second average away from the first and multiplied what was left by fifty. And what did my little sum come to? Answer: 10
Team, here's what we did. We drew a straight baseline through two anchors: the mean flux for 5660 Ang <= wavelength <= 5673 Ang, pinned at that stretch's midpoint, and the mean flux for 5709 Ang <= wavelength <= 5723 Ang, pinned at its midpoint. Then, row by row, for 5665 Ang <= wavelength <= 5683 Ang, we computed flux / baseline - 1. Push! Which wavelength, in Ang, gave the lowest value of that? 5668.87 Ang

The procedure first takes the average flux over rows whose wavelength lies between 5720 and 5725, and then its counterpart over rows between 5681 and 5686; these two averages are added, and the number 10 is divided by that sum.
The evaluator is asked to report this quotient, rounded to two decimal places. 1.27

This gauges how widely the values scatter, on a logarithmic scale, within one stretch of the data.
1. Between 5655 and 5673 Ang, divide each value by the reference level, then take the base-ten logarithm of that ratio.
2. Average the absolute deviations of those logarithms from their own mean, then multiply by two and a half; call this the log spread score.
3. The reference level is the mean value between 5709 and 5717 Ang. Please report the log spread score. 0.14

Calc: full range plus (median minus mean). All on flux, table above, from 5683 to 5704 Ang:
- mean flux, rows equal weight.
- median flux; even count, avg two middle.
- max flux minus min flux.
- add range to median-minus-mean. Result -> 0.86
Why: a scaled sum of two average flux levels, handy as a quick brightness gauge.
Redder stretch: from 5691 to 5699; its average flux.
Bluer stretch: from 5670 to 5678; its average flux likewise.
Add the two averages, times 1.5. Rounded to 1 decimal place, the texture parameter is 12.0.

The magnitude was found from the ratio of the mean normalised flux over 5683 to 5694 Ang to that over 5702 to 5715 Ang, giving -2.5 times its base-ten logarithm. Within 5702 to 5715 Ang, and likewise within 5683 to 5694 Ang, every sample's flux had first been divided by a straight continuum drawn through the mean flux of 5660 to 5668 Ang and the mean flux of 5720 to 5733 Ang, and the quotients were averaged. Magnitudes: -0.02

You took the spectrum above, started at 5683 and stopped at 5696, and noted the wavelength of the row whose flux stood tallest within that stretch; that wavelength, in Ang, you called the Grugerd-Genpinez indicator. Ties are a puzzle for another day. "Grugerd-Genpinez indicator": 5692.41 Ang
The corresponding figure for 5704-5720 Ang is 5718.69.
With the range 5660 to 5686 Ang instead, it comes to 5663.65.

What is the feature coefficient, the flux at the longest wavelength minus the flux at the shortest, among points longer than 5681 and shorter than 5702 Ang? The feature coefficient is 0.49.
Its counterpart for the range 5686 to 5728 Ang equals 0.66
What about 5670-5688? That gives 0.13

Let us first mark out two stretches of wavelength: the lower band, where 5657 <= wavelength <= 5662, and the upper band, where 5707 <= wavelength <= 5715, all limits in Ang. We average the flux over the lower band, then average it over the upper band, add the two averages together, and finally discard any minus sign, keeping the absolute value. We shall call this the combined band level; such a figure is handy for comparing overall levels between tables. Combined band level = 7.5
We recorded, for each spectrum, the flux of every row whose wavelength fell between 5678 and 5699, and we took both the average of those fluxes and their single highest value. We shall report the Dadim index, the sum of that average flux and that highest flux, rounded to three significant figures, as 8.37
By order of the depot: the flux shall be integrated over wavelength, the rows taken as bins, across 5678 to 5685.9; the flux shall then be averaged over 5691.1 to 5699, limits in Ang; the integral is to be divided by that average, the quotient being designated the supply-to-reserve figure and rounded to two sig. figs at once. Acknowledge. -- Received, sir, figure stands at 7.3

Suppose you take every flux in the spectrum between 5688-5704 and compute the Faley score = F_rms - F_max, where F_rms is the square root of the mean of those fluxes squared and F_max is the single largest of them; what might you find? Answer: -0.31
